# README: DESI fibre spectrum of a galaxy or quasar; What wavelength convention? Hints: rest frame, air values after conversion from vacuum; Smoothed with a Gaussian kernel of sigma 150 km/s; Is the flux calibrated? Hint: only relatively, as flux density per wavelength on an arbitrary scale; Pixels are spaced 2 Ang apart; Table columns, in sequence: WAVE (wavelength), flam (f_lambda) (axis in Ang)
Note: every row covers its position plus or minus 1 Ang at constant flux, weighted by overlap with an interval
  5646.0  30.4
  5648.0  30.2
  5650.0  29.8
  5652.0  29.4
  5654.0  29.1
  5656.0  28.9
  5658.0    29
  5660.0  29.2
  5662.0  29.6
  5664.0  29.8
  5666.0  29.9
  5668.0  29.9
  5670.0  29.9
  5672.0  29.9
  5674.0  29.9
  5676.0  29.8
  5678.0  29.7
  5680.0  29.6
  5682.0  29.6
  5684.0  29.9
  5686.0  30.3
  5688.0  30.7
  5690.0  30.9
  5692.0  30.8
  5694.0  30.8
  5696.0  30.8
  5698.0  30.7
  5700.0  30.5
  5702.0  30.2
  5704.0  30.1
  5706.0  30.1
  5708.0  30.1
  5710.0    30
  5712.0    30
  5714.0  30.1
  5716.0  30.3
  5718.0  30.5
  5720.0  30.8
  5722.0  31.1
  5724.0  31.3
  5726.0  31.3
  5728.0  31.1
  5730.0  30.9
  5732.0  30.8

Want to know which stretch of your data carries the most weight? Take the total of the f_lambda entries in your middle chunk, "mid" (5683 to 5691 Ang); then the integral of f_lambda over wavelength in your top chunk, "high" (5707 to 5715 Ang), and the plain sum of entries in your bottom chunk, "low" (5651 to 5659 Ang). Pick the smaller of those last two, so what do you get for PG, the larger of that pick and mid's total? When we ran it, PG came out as 121.8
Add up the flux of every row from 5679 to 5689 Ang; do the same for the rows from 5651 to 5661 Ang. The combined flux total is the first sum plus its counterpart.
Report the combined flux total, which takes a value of 296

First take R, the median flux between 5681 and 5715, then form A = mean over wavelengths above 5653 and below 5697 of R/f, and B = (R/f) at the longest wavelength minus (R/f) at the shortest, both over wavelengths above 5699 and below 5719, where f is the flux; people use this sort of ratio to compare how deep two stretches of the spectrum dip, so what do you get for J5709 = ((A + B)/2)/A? 0.500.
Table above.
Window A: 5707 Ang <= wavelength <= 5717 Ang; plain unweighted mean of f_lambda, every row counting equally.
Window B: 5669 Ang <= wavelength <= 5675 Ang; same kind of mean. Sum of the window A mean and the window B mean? 60.0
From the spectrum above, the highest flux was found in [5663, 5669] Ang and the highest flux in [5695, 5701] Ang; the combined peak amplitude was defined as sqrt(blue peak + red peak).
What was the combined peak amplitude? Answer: 7.79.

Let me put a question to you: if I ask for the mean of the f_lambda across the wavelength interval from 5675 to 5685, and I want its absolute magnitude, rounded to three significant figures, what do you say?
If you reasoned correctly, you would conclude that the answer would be 29.7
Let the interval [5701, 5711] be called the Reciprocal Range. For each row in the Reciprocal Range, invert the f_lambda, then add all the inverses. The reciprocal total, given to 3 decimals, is 0.166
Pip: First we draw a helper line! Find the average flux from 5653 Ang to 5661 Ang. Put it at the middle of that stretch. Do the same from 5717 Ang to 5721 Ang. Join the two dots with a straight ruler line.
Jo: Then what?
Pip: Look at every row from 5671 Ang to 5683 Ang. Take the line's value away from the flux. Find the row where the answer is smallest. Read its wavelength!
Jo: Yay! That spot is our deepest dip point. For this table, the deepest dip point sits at 5682.0 Ang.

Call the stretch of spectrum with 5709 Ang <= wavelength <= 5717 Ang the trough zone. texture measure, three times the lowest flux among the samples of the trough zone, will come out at 90.0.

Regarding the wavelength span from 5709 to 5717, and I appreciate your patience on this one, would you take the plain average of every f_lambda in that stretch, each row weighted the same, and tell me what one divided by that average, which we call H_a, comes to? 0.0332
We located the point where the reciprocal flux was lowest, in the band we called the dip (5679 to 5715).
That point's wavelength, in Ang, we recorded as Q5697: 5690.0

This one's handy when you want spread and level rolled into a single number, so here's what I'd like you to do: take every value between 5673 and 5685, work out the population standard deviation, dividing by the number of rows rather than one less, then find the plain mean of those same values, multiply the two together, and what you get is 3.7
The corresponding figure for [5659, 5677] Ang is 6.6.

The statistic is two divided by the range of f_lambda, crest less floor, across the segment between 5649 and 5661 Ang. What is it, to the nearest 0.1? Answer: 2.2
